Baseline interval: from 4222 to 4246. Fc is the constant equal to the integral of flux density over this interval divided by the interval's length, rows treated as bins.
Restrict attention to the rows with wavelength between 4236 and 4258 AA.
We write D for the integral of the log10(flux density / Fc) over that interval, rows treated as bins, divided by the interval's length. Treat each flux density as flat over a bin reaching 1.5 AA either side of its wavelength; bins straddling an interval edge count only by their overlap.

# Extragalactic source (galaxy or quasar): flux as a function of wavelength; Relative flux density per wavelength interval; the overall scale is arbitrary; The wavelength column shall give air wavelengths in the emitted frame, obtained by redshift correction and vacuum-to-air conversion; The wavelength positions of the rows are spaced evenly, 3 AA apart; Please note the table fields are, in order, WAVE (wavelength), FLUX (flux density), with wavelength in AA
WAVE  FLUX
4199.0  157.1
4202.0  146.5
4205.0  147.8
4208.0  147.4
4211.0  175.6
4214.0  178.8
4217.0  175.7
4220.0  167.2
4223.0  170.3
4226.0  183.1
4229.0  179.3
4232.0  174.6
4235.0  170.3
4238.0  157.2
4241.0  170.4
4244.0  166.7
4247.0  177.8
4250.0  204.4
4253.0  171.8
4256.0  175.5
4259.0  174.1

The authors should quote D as 0.006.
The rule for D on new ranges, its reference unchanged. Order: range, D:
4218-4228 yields 0.005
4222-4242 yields 0.001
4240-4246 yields -0.006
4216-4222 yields -0.002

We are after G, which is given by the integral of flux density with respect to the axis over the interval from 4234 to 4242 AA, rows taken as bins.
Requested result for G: 1323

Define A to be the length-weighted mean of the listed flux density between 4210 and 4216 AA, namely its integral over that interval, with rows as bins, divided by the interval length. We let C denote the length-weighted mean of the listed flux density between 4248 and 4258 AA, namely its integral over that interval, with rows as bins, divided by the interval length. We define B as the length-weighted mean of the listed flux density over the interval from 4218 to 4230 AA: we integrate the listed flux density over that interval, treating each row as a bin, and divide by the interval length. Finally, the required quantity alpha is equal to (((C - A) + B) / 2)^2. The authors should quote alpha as 8165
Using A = 177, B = 175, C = 183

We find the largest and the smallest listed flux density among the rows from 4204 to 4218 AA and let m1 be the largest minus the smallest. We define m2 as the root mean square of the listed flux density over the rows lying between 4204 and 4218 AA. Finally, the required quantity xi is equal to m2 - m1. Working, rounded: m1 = 31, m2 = 166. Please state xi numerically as 134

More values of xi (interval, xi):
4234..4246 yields 153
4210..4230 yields 160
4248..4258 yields 152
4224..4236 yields 164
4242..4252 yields 146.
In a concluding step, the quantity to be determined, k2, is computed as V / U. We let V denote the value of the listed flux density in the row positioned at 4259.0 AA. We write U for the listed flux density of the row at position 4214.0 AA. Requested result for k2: 0.97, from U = 178.8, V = 174.1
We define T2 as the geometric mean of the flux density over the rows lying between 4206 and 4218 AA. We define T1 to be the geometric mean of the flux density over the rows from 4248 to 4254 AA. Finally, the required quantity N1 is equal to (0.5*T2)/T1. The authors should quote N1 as 0.45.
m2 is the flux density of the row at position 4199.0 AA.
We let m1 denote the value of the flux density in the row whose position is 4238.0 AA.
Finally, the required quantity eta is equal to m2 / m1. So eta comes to 1.00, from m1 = 157.2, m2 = 157.1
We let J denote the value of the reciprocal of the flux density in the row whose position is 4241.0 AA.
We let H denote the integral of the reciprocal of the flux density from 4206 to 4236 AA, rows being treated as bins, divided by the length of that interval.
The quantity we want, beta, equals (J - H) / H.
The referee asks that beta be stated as 0.00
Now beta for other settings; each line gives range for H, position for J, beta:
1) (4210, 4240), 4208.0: 0.17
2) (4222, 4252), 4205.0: 0.18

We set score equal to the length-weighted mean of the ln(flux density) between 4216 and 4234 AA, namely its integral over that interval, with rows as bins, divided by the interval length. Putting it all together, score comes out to 5.16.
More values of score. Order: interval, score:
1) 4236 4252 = 5.16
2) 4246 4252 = 5.25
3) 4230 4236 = 5.15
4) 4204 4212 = 5.05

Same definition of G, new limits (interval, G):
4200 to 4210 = 1491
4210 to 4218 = 1415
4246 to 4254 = 1487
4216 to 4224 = 1367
